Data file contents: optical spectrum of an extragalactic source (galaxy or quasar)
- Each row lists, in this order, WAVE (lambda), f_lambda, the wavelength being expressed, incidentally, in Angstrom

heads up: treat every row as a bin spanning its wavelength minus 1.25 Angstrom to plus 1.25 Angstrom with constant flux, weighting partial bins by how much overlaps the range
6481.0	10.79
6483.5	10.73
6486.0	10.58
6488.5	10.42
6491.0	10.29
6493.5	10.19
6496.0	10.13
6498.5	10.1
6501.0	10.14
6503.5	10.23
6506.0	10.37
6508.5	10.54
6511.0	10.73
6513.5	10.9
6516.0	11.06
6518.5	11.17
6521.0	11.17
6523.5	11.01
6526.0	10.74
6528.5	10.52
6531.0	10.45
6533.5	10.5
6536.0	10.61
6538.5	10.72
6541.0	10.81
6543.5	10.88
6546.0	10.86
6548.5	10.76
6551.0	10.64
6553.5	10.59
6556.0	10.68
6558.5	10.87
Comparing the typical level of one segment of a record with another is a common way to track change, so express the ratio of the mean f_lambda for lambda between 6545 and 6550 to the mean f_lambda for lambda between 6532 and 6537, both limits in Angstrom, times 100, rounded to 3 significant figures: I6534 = 102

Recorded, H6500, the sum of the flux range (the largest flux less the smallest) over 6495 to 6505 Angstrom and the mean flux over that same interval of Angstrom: 10.3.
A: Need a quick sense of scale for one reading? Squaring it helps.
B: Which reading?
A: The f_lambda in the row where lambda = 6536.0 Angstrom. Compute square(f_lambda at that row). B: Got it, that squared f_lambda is 113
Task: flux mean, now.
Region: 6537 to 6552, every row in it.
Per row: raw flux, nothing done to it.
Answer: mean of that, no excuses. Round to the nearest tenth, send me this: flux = 10.8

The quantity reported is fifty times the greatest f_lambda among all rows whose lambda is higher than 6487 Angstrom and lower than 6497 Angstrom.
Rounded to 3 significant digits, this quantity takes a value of 521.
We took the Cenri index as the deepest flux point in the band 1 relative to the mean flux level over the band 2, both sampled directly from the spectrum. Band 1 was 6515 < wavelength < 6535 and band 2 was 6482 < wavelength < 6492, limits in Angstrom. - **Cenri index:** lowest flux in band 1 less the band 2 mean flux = -0.1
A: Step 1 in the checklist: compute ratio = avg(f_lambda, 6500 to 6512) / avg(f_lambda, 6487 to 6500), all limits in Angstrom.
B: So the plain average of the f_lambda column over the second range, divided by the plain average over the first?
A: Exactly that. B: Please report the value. 1.02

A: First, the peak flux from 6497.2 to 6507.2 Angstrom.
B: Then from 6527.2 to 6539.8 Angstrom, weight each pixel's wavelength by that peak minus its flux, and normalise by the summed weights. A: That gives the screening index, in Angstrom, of 6535.0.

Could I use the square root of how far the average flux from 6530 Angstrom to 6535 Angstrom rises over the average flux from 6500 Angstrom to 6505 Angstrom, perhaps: 0.54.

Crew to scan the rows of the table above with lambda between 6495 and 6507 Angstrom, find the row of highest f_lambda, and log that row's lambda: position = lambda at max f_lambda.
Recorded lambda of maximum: 6506.0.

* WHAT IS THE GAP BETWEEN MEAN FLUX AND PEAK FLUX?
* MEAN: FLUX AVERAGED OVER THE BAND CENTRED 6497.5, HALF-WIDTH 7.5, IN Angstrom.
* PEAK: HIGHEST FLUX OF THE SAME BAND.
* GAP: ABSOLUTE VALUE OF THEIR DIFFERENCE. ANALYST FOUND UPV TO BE 0.11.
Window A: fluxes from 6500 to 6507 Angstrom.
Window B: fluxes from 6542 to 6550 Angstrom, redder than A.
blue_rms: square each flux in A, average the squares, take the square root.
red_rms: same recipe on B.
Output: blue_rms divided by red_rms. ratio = 0.95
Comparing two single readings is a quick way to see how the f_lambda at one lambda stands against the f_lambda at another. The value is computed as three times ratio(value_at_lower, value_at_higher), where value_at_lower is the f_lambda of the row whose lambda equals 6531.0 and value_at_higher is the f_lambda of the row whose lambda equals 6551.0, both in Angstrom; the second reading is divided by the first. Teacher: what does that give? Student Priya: 3.05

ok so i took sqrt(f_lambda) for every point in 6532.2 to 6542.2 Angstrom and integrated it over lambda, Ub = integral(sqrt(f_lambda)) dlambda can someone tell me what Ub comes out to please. 32.65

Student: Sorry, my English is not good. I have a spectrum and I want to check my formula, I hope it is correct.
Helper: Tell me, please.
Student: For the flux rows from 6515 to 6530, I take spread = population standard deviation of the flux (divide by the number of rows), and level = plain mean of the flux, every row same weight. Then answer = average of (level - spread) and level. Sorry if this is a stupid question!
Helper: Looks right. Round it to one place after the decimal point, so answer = 10.8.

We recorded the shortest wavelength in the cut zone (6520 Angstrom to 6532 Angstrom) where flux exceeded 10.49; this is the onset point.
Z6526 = 6521.0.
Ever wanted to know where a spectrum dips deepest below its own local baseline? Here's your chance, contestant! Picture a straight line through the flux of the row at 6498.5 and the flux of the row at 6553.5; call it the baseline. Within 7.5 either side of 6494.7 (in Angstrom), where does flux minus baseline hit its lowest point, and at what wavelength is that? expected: 6498.5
